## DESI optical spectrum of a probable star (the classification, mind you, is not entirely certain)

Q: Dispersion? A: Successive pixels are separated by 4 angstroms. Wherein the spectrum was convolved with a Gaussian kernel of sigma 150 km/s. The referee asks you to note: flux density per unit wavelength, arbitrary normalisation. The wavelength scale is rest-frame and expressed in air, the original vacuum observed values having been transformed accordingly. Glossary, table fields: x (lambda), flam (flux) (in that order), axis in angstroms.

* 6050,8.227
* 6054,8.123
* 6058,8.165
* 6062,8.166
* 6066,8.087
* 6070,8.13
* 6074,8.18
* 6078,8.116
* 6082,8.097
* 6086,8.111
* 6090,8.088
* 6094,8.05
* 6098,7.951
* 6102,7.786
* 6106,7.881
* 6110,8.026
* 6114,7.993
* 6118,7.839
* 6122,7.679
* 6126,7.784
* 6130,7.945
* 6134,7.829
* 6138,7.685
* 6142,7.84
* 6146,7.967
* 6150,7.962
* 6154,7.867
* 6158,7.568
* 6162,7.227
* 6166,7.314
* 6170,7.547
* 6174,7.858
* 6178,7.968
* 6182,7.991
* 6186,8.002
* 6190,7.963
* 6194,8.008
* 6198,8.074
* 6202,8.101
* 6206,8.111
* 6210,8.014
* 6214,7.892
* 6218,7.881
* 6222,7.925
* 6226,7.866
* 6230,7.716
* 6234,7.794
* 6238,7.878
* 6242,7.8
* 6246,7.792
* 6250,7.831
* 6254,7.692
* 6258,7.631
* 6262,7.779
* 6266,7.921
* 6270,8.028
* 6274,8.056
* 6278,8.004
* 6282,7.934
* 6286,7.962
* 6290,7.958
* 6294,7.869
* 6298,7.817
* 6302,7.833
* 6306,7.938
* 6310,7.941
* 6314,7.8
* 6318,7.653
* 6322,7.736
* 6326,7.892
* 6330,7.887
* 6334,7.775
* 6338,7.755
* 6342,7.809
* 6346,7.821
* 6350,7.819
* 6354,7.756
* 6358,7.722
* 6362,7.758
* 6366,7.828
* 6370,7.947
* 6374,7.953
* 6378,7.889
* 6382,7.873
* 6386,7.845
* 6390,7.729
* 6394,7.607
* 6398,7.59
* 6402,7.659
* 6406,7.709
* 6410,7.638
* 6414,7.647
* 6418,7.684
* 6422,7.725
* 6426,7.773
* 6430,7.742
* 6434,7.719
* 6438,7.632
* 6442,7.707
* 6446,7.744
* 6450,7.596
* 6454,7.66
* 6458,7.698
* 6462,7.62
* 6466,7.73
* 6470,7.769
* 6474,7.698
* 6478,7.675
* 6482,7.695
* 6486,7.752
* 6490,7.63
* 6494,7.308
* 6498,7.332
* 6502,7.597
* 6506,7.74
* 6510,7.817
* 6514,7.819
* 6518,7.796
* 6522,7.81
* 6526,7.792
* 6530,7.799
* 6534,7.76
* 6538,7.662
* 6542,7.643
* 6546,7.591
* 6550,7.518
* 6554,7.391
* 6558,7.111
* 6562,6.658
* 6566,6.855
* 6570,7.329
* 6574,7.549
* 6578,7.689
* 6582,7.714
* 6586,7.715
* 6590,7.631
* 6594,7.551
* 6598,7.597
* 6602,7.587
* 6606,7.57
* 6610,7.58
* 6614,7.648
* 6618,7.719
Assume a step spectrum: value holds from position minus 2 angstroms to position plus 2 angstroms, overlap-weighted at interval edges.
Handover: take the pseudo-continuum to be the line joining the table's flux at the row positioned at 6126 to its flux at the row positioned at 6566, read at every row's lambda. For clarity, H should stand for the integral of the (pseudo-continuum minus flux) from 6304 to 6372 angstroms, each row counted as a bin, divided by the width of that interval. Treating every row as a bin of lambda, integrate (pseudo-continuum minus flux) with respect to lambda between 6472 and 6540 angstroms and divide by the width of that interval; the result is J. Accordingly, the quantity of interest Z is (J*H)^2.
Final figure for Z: 0.11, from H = -0.478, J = -0.71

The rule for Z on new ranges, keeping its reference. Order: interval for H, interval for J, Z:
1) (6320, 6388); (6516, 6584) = 0.11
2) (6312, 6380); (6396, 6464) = 0.07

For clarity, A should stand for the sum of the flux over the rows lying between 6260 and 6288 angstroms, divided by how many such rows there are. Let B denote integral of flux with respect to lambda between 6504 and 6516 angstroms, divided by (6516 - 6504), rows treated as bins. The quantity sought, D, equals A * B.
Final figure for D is 62.0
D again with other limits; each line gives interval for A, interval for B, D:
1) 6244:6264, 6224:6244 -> 60.5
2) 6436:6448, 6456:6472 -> 59.3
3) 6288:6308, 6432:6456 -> 60.5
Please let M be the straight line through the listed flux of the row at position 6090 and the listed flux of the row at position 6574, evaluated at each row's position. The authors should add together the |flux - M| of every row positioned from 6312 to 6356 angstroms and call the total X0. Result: 0.62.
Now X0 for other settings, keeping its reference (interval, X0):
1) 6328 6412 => 1.58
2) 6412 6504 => 1.60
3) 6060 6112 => 0.88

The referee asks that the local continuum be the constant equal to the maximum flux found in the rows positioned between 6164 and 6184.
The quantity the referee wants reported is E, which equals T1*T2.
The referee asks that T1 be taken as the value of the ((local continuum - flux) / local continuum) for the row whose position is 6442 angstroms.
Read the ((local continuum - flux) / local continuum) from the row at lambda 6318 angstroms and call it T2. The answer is 0.0015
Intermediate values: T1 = 0.036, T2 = 0.042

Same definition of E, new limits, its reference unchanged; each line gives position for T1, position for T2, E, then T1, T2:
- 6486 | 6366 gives 0.0006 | 0.030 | 0.020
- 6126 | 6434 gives 0.0009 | 0.026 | 0.034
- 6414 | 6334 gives 0.0012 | 0.043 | 0.027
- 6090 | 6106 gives -0.0002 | -0.012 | 0.014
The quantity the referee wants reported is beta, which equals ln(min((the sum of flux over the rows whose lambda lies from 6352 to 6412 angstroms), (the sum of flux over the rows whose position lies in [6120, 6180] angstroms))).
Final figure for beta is 4.75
